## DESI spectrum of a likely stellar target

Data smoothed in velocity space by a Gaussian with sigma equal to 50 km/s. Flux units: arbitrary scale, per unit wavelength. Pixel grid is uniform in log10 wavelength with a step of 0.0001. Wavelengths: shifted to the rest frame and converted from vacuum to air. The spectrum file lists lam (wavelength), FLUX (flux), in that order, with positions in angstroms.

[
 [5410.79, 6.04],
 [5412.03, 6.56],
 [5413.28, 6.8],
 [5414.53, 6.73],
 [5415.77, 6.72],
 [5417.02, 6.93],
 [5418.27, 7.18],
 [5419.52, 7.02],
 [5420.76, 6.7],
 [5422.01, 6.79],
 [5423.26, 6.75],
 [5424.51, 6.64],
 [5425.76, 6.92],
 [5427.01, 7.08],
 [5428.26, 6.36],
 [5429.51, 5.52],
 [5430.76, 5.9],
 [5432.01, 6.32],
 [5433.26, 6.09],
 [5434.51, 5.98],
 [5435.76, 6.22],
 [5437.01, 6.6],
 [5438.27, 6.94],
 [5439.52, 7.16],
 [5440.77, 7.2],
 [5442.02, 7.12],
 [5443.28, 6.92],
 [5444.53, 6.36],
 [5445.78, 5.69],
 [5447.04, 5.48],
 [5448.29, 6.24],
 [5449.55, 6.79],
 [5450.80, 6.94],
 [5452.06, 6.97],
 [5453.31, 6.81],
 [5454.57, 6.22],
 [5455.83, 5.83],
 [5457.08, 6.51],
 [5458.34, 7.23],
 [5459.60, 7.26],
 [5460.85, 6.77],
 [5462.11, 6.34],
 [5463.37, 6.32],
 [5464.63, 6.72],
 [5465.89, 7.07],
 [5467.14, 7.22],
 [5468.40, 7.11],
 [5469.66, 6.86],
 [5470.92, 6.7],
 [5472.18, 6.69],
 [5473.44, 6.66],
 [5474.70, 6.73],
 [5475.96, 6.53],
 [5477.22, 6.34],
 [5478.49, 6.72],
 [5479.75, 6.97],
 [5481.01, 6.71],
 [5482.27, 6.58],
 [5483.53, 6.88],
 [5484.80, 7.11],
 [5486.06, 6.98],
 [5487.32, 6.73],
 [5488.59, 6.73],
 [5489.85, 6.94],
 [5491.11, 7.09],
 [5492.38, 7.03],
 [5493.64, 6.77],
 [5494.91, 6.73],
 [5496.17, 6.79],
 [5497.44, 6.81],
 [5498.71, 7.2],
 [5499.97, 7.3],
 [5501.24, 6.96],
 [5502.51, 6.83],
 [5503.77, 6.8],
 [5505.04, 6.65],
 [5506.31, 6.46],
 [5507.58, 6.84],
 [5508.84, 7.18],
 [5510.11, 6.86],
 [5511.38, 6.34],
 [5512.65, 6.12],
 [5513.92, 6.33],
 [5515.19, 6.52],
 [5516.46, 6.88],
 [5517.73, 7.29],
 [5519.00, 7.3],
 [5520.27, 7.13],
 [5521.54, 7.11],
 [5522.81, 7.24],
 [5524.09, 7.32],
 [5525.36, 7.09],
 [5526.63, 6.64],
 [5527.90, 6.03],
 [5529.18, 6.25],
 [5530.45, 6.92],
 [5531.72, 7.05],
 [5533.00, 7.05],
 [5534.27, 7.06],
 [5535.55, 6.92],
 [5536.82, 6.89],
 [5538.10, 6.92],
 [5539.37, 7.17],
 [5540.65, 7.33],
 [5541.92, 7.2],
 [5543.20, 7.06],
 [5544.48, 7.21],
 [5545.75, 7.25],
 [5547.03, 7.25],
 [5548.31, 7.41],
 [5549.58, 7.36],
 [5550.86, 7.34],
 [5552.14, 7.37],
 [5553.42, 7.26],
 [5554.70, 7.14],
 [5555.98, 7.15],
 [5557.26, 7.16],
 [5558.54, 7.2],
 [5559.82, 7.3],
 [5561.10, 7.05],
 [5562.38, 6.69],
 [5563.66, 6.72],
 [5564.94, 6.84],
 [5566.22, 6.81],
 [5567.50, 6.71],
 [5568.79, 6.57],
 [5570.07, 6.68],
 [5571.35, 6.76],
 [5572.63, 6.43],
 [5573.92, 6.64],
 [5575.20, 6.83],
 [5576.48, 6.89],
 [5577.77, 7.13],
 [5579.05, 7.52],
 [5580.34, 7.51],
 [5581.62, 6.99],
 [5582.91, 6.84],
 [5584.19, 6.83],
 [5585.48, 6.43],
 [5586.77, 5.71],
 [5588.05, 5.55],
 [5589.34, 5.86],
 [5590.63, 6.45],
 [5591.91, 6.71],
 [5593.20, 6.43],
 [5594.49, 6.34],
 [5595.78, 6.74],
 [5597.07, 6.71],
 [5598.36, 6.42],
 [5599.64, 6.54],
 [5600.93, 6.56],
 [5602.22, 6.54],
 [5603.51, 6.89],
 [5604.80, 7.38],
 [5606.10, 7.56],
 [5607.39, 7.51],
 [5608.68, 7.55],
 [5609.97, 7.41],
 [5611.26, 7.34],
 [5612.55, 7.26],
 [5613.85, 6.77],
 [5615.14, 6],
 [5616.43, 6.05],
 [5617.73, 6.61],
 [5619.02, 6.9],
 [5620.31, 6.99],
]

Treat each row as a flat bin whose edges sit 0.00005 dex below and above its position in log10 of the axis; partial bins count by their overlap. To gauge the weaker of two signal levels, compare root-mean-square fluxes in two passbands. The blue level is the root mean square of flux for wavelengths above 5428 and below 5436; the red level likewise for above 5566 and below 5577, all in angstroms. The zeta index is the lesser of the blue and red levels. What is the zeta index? 6.06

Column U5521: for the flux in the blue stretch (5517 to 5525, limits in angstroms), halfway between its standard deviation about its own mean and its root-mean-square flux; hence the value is 3.66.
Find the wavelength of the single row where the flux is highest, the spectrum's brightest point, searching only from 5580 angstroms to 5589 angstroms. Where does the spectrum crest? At 5580.34 angstroms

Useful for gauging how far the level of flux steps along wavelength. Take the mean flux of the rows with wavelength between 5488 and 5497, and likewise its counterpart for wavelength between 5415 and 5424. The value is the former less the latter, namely 0.0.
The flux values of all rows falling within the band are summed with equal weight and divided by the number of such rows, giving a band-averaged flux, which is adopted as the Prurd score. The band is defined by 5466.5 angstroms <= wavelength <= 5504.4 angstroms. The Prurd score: 6.85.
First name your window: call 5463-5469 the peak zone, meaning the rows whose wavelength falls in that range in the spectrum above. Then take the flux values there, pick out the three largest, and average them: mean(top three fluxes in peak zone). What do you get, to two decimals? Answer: 7.13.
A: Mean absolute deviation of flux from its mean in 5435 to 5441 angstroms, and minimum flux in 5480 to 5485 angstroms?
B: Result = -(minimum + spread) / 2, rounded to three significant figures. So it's -3.46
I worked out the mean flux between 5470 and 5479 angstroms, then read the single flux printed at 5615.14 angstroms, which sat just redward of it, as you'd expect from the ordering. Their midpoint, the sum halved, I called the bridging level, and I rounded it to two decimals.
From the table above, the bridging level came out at 6.31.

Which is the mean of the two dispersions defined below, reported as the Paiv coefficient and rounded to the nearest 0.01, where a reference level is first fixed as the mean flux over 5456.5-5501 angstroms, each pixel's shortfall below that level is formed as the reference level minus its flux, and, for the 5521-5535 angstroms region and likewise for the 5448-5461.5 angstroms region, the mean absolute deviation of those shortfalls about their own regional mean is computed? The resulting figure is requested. 0.34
